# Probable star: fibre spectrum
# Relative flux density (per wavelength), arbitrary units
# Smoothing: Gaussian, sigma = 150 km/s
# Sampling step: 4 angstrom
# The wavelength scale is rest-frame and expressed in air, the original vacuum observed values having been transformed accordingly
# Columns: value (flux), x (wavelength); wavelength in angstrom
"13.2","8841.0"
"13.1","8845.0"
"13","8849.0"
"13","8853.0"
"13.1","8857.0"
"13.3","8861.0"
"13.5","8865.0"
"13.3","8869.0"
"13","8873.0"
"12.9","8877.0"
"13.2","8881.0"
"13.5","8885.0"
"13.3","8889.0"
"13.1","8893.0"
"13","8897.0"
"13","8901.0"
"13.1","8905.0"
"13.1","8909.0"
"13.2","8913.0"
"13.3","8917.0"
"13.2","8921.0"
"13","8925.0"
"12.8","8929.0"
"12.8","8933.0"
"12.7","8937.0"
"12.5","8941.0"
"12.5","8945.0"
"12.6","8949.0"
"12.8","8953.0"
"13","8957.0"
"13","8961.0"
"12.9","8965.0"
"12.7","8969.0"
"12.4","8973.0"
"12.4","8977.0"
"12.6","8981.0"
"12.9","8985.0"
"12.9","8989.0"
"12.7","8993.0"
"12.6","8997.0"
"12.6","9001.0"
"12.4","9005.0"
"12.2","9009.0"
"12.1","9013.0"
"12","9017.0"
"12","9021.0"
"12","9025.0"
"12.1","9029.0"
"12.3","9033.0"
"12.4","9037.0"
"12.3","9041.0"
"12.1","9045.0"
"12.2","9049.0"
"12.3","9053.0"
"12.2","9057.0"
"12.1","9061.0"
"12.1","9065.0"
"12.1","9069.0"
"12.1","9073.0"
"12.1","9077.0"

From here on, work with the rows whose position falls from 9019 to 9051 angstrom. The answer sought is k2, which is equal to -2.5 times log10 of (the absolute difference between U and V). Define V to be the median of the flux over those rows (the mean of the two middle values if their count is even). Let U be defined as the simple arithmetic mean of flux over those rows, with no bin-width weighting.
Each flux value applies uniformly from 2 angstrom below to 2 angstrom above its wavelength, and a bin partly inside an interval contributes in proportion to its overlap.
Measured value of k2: 4.0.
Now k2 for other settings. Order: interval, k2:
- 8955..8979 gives 2.9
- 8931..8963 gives 4.8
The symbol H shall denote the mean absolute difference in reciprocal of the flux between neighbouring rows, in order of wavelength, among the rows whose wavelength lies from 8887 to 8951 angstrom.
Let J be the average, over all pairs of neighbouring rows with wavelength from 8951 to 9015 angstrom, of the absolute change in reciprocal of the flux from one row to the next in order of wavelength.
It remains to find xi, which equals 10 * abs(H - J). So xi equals 0.0028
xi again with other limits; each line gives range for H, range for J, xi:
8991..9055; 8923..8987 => 0.0016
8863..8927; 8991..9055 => 0.0017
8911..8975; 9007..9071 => 0.0023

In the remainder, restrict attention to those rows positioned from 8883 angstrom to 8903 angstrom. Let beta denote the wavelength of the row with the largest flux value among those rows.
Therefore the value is 8885.0 angstrom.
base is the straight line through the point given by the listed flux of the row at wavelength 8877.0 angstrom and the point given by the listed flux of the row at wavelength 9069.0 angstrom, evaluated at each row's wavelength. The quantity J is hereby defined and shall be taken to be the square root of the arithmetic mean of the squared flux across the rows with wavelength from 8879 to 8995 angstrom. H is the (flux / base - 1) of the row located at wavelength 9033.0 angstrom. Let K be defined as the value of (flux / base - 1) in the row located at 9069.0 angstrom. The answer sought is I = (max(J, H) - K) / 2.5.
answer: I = 5.16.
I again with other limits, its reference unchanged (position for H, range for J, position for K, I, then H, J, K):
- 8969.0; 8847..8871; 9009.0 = 5.29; 0.015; 13.2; -0.012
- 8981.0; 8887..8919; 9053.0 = 5.25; 0.011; 13.1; 0.011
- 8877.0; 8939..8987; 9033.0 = 5.08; 0.000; 12.7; 0.004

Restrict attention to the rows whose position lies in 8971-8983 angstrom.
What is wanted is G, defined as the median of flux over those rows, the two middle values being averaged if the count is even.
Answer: 12.4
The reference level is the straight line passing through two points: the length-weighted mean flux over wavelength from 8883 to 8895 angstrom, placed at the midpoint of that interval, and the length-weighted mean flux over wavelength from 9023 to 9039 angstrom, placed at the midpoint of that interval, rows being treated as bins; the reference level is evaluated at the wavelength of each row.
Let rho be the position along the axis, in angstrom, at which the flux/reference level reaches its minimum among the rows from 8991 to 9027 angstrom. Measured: 9017.0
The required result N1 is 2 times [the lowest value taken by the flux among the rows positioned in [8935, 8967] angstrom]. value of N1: 25.0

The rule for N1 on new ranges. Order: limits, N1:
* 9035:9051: 24.2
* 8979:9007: 24.8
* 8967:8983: 24.8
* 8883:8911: 26.0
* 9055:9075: 24.2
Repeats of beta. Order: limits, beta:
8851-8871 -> 8865.0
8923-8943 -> 8925.0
